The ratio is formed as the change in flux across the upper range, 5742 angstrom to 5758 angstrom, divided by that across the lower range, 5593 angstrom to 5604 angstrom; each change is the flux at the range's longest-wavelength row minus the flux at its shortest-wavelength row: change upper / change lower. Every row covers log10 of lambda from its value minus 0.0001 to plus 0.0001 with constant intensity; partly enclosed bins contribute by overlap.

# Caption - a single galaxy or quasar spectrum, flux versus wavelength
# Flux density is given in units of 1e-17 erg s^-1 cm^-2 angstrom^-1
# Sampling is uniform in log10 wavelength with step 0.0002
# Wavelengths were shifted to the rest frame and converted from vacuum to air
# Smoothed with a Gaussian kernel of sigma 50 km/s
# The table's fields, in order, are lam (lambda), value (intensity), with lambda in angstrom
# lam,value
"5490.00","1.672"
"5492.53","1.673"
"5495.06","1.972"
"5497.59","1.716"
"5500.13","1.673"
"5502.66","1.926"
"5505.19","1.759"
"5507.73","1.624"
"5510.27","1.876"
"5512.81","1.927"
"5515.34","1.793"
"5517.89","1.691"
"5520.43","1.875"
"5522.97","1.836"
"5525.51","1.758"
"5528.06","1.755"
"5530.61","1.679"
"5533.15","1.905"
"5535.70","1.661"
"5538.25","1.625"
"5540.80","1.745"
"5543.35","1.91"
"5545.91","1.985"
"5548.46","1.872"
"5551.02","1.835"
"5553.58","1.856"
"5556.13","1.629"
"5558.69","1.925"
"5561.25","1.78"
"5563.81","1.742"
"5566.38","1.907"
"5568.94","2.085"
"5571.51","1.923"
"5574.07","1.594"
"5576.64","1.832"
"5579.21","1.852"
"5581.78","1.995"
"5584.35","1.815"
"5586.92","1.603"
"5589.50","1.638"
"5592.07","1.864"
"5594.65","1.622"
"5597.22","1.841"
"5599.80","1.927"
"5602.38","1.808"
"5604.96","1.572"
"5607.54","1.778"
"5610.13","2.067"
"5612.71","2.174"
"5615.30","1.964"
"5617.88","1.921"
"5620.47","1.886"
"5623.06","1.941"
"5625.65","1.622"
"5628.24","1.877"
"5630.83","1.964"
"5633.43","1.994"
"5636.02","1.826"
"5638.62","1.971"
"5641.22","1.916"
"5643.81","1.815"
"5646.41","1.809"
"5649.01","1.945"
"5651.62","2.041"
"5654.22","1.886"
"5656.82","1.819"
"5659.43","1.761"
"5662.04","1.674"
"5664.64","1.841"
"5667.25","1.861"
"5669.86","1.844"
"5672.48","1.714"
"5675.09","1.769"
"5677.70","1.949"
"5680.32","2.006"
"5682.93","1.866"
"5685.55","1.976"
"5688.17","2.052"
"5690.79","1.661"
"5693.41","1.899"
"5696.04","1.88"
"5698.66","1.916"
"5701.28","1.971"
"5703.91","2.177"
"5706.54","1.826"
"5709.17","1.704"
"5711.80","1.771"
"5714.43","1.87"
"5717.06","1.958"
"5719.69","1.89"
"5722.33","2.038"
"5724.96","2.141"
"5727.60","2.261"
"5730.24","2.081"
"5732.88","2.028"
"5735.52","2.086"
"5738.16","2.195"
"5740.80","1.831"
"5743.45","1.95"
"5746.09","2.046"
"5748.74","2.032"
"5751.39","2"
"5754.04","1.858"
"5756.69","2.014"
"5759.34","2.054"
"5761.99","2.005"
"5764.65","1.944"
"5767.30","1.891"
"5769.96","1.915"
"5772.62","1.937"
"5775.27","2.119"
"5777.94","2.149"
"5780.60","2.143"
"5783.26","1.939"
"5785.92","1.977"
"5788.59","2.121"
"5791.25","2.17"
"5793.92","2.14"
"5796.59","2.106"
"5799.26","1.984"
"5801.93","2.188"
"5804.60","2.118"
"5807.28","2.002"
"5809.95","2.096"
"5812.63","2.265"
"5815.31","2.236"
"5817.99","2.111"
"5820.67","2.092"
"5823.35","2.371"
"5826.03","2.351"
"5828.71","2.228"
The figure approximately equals 0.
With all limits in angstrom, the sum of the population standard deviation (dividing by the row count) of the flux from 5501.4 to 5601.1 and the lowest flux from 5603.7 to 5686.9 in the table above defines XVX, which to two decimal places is 1.69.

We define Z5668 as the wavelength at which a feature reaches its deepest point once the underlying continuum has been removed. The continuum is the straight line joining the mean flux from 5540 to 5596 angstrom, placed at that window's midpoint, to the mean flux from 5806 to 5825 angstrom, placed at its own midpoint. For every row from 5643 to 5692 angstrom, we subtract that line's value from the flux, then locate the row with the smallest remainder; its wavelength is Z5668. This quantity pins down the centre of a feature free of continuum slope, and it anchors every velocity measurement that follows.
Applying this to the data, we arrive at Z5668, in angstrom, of 5690.79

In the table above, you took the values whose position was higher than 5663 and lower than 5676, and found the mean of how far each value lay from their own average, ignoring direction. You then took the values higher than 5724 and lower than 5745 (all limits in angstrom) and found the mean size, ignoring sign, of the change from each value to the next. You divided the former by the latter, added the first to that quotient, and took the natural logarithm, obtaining -0.9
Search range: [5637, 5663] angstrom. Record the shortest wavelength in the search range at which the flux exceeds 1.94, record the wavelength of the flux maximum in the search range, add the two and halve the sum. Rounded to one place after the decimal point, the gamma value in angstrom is 5645.1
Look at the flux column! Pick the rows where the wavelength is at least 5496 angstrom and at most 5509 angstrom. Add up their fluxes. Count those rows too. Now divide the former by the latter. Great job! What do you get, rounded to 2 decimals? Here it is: 1.74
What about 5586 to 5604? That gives 1.76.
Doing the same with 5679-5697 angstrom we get 1.91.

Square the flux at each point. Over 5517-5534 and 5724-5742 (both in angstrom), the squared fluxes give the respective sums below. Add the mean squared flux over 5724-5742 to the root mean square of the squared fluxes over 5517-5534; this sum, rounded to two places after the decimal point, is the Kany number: 7.59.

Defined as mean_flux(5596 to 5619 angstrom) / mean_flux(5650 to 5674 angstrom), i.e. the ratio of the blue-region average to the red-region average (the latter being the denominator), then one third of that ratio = 0.346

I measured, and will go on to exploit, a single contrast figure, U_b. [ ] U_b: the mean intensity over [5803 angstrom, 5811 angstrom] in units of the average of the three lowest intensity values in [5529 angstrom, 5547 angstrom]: 1.25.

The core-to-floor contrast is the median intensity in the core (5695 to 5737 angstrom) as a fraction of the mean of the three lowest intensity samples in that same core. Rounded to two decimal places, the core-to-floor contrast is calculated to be 1.11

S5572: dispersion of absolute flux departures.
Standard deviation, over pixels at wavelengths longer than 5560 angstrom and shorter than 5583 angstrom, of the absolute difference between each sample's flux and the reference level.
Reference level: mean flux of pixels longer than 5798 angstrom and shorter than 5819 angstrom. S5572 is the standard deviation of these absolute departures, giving 0.14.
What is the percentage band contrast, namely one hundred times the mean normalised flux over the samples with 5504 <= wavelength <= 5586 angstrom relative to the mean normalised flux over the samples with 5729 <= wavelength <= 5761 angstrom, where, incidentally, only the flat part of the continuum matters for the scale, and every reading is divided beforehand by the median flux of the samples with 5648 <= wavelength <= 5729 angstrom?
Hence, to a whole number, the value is 90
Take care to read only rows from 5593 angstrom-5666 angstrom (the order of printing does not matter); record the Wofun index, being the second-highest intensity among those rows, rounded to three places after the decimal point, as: 2.067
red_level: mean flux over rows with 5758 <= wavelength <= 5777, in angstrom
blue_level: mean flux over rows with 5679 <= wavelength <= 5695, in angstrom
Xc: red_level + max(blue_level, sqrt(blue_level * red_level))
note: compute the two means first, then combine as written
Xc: 3.93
